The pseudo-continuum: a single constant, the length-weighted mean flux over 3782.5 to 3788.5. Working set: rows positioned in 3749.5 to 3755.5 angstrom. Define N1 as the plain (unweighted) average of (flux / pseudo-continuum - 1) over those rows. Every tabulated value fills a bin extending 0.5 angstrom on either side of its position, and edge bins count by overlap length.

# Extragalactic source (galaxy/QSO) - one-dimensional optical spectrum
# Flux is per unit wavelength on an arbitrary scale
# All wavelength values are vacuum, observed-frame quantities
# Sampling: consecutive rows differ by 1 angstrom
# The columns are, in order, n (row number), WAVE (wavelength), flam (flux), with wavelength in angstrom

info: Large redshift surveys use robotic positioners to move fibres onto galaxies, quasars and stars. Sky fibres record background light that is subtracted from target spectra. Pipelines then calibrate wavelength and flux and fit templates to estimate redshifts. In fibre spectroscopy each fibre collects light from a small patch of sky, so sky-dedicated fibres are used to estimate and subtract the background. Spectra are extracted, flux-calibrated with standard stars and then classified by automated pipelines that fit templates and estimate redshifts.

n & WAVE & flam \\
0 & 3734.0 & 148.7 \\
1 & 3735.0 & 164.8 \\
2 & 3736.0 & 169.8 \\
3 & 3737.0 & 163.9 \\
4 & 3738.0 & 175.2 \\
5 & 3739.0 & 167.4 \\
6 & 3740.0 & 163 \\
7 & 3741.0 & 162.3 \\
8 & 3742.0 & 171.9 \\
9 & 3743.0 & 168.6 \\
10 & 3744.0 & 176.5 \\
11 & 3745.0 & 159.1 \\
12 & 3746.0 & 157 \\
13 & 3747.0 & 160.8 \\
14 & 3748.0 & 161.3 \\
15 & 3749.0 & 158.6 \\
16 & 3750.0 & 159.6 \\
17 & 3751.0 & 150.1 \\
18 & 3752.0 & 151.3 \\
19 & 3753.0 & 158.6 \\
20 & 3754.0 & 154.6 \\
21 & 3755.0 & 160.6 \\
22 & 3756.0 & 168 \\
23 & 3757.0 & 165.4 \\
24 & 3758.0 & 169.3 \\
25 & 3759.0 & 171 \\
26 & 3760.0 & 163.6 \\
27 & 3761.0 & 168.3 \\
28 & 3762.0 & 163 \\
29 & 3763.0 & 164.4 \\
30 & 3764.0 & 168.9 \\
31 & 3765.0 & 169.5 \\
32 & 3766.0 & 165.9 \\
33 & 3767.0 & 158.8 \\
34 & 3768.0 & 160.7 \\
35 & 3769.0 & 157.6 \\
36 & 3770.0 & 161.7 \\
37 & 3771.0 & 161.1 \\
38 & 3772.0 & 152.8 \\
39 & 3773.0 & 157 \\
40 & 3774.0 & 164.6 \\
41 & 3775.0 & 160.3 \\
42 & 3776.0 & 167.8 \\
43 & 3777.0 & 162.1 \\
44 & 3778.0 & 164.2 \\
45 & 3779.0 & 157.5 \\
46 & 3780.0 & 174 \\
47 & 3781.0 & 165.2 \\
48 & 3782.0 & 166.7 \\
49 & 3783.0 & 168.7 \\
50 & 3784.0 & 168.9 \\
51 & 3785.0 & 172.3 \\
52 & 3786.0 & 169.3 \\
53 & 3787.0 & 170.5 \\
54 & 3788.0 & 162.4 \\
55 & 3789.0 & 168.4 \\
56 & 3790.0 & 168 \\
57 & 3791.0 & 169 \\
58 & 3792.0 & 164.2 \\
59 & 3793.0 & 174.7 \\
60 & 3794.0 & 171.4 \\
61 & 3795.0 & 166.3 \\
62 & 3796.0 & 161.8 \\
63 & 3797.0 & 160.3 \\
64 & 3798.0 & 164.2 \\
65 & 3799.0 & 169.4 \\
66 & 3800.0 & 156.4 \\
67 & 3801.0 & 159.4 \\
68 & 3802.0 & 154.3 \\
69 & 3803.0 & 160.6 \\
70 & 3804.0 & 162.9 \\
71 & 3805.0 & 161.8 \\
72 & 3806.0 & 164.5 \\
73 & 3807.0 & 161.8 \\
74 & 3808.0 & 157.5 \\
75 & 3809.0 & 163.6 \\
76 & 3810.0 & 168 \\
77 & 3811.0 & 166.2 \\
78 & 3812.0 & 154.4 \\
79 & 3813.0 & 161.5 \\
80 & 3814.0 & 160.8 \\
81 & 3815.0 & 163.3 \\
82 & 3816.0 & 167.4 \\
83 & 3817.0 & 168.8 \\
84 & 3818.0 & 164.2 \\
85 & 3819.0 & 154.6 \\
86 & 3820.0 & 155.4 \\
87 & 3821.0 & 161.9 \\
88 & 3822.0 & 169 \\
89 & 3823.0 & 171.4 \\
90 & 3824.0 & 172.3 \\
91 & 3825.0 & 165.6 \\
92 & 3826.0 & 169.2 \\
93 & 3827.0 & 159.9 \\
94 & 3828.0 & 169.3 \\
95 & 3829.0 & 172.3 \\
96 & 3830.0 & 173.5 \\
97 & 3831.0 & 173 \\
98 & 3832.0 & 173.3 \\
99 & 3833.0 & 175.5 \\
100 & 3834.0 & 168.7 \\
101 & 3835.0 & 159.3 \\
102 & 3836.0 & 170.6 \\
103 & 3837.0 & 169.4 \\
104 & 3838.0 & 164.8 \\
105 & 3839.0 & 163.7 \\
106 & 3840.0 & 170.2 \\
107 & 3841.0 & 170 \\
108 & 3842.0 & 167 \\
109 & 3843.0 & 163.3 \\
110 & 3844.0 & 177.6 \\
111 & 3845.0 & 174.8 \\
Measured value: -0.076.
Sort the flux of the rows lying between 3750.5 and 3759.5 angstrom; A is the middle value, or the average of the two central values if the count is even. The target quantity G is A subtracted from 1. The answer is -160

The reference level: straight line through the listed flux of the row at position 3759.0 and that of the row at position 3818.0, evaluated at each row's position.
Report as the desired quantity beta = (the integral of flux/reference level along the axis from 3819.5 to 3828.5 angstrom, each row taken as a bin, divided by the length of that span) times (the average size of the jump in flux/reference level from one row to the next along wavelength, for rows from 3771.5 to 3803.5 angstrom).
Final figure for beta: 0.0306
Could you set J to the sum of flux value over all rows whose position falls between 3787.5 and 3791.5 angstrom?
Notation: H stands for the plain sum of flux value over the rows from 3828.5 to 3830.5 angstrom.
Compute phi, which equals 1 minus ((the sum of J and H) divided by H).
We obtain -1.9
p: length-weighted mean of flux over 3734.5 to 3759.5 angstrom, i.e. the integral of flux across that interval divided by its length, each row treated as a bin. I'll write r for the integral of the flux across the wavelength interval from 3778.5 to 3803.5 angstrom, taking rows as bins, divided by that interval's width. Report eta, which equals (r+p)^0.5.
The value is 18.1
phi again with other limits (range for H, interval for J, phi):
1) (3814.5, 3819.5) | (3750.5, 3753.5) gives -0.6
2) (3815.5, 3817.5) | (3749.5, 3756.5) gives -3.3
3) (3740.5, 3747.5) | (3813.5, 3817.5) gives -0.6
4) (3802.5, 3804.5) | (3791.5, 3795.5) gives -2.1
